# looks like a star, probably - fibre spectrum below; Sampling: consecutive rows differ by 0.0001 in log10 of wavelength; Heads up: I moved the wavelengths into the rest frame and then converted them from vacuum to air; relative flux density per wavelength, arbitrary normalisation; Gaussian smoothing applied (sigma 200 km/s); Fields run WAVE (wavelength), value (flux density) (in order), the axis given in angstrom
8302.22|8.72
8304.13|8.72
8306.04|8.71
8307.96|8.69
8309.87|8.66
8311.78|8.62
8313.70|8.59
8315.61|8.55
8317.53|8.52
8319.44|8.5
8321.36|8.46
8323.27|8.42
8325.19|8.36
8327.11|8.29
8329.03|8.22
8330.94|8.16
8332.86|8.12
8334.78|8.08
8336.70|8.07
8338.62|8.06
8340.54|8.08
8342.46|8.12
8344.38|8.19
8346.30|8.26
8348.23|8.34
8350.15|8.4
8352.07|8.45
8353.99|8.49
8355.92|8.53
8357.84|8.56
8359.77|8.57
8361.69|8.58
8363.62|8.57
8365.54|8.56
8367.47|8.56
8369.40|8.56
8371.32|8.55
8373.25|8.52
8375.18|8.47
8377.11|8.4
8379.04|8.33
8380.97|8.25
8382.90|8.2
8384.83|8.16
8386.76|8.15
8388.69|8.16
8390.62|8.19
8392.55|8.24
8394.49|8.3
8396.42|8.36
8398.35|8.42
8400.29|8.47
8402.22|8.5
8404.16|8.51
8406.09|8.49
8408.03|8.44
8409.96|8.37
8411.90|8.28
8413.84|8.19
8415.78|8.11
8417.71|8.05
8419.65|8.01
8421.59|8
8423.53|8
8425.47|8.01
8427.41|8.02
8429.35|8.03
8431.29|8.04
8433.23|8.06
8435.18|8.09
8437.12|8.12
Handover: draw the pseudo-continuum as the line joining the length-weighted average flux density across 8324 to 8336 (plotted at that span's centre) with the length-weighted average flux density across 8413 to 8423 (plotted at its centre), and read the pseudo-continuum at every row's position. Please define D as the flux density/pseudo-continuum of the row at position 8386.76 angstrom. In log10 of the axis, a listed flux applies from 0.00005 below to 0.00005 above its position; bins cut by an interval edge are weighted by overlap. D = 1.00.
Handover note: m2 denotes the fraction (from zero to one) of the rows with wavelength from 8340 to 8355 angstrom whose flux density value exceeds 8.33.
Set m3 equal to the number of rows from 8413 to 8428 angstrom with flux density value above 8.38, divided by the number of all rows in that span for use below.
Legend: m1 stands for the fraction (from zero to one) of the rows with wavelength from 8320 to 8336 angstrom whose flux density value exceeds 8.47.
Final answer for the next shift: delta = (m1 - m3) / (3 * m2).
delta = 0.00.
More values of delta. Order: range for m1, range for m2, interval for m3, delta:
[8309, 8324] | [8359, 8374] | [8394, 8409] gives 0.00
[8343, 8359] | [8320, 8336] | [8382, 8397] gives 0.33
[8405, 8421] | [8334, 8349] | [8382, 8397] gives 0.33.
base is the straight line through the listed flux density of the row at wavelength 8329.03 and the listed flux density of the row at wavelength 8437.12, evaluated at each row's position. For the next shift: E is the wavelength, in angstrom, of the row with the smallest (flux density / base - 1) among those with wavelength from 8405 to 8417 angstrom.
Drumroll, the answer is 8415.78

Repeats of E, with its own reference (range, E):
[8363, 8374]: 8373.25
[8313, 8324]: 8323.27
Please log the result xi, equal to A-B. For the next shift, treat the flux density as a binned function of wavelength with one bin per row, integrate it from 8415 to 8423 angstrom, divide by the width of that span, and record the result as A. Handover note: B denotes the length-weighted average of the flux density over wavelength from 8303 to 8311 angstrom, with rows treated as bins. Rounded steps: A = 8.04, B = 8.70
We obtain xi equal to -0.65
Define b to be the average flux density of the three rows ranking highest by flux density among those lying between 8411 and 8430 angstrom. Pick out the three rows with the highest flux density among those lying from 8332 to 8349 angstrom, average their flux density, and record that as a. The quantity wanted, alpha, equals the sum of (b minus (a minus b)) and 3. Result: 11.1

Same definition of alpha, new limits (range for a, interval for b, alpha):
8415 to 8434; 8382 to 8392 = 11.3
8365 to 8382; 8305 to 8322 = 11.8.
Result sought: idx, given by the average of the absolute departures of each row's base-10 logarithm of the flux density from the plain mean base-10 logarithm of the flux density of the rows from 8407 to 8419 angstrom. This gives 0.006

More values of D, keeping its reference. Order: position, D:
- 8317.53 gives 1.04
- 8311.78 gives 1.05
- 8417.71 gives 1.00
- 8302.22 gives 1.06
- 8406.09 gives 1.05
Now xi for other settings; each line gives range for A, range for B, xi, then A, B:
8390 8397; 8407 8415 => -0.04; 8.27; 8.31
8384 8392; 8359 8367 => -0.40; 8.18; 8.57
